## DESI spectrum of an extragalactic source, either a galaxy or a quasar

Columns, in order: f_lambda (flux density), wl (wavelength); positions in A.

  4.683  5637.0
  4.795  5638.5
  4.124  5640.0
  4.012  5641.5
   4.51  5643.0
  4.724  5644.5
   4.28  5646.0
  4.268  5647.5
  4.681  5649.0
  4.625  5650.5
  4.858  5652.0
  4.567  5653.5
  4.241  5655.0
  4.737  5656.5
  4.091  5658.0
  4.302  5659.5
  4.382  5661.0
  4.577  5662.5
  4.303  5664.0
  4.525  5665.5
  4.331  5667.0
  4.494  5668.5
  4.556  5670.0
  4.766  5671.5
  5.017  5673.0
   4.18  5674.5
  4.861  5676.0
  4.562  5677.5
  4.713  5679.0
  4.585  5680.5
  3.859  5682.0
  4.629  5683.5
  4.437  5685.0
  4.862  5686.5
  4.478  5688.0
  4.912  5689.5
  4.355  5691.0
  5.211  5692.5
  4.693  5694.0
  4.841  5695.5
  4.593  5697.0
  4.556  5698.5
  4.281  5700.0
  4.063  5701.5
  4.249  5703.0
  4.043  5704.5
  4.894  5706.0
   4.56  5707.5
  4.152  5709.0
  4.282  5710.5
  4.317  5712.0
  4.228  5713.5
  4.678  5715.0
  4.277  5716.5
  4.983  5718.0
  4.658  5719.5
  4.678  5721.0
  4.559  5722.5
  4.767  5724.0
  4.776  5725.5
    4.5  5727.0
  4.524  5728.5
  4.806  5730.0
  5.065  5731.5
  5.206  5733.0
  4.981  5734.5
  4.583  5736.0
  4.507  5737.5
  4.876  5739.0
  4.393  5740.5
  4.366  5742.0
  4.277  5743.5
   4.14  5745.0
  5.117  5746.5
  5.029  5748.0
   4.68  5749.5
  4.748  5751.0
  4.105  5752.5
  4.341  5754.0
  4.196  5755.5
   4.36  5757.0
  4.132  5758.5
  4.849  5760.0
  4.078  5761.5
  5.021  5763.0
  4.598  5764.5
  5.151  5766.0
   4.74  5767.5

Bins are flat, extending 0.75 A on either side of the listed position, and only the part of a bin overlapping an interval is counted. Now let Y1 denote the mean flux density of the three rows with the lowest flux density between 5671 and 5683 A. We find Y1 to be 4.20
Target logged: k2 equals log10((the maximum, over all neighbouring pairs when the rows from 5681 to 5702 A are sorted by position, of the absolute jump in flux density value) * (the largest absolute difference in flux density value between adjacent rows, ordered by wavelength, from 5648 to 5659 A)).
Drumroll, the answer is -0.26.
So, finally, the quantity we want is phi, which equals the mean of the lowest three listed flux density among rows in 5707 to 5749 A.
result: 4.17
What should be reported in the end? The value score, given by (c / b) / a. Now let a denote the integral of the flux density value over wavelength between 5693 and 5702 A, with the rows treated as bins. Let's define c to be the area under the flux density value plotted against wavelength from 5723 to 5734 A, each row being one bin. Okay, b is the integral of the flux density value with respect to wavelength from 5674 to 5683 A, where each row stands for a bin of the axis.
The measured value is 0.032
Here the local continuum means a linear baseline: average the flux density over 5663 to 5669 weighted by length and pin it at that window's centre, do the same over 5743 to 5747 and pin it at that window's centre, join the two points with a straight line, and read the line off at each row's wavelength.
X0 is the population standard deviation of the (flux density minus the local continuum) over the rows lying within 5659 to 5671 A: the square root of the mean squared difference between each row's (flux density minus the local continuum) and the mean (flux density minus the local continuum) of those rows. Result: 0.11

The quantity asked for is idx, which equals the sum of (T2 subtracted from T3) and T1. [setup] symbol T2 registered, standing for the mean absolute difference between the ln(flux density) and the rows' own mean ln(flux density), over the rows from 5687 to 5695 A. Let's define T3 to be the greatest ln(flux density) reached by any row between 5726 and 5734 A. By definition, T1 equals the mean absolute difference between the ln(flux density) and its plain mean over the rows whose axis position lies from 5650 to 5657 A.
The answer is 1.63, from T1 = 0.036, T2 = 0.056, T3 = 1.65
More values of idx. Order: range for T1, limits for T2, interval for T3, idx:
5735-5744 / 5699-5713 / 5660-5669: 1.51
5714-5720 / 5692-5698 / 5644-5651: 1.55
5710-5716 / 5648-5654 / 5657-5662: 1.49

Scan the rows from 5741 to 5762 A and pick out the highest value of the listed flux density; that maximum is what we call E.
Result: 5.117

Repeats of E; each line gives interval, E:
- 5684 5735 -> 5.211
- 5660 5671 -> 4.577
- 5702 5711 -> 4.894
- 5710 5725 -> 4.983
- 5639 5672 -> 4.858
